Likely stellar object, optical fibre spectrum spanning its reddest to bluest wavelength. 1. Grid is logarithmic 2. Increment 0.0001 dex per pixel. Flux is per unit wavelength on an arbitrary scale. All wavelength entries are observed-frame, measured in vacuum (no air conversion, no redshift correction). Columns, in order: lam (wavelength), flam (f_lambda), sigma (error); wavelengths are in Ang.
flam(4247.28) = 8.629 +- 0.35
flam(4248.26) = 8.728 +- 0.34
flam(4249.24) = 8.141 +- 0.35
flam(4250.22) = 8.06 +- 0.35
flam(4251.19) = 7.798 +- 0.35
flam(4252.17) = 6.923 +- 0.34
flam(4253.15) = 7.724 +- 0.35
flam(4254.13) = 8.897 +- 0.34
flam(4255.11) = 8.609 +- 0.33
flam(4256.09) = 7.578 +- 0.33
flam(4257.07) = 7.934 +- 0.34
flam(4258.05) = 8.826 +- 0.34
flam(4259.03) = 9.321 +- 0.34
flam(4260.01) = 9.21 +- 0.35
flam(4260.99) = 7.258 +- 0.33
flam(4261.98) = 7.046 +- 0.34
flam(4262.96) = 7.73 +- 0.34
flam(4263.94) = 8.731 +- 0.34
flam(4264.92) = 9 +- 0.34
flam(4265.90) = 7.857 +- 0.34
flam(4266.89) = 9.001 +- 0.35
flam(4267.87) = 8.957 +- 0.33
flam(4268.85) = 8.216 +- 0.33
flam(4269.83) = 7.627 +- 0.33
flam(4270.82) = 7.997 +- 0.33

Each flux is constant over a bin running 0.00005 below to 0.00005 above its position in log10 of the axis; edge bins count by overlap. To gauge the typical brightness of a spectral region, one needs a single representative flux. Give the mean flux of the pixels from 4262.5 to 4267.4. 8.5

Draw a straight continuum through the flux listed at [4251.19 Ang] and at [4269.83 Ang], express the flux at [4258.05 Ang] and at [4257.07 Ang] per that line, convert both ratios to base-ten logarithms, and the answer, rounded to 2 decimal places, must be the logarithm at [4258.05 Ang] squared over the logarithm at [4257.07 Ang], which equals 0.31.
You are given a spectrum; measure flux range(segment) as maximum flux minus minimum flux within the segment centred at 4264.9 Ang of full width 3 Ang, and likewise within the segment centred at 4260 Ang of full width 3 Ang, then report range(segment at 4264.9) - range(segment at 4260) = -0.9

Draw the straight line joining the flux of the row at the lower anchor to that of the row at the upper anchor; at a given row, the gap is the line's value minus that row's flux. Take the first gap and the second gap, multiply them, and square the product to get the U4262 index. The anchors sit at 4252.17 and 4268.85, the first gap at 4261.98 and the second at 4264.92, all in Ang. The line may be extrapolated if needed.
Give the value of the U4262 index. 0.5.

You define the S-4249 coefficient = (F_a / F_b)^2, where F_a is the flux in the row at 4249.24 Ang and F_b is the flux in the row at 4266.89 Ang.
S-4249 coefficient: 0.82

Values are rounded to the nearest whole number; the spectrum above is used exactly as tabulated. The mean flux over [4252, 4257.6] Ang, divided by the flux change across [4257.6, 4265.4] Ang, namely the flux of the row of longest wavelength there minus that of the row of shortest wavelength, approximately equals 46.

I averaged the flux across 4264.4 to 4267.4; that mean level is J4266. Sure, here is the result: 8.62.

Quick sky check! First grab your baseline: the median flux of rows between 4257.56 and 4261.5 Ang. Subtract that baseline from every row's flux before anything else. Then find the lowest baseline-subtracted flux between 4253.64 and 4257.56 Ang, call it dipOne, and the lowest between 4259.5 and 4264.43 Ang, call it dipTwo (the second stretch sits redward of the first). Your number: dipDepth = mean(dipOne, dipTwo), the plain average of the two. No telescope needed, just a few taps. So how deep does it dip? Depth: -1.71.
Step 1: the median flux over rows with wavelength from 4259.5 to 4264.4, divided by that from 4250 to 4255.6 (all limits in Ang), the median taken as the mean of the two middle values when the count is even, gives 0.97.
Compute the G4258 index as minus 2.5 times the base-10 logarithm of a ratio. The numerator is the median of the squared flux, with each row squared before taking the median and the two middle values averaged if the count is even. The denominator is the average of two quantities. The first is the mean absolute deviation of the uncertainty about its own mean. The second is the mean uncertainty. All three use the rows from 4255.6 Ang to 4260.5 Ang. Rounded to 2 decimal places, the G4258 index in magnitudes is -6.64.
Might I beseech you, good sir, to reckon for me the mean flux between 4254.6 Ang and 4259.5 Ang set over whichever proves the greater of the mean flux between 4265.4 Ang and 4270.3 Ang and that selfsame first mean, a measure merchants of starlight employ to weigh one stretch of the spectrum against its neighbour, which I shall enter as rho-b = 1.00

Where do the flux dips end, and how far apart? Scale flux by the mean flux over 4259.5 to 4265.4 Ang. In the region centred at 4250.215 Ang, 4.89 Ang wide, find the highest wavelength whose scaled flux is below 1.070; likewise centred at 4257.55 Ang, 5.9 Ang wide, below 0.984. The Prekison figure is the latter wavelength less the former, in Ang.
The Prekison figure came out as 4.9 Ang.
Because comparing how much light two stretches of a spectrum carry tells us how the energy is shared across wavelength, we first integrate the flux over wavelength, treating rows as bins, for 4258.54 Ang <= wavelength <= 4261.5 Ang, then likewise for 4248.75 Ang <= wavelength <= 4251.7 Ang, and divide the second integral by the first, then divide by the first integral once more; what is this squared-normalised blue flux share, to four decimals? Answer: 0.0367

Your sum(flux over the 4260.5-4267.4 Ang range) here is 57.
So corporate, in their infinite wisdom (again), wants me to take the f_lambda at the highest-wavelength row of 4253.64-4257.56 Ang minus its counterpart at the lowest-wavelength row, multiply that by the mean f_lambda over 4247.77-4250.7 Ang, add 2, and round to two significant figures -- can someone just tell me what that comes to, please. -6.0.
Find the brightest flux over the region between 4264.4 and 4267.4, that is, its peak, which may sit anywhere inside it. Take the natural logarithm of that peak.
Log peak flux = 2.20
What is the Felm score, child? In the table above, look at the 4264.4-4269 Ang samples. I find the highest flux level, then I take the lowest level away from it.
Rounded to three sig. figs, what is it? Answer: 1.14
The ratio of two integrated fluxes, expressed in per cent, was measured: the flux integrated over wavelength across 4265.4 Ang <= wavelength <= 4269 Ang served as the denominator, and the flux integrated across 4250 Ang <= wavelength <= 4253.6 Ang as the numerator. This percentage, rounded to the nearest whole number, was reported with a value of 89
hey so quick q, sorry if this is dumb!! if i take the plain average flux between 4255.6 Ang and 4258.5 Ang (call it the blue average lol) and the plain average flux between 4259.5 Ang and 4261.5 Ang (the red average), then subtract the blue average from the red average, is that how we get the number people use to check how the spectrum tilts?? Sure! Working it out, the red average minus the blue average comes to 0.1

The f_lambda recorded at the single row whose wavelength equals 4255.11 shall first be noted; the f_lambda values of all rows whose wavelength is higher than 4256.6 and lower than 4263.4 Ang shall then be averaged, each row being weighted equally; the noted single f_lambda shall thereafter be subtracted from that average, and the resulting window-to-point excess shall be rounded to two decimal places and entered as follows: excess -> -0.42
